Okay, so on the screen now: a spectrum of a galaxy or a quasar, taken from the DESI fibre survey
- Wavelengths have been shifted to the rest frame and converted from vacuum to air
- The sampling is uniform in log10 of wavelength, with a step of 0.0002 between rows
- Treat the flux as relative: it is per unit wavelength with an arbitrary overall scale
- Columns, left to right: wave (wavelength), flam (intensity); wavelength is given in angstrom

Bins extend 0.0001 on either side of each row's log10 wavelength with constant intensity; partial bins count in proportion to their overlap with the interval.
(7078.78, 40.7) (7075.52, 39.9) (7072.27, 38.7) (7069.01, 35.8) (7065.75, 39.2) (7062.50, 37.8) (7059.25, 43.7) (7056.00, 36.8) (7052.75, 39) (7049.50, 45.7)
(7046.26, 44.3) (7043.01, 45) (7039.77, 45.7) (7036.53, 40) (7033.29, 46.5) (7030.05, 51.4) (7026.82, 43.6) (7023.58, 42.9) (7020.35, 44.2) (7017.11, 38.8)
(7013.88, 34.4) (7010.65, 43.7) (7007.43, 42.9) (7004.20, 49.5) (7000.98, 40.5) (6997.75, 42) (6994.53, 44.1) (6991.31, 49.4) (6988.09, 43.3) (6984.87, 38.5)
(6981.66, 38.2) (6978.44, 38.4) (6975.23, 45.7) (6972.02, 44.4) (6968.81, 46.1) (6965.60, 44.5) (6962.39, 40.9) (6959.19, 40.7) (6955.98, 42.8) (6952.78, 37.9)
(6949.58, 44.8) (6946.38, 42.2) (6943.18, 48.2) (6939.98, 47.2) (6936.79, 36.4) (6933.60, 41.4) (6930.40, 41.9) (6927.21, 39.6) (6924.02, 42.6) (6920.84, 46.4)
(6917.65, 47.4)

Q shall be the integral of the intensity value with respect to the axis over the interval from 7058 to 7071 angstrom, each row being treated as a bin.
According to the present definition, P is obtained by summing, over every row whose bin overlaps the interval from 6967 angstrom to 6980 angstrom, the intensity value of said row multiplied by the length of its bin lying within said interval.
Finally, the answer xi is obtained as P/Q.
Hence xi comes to 1.12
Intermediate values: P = 568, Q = 507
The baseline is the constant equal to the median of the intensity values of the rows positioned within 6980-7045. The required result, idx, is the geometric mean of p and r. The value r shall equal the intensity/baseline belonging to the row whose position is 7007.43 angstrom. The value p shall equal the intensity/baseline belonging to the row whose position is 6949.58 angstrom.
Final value 1.01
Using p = 1.03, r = 0.99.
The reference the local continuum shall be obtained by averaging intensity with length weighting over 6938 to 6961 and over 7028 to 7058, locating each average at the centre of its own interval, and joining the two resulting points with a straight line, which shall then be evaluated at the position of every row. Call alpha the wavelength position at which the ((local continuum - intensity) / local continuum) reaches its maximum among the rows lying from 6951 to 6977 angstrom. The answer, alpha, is 6952.78 angstrom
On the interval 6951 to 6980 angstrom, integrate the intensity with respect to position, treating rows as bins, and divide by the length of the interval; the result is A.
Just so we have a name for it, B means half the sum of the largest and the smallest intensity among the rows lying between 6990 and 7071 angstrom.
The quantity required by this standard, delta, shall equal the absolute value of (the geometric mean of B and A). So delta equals 42.7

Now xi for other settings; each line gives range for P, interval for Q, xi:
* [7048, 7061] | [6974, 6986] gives 1.11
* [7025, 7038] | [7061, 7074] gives 1.20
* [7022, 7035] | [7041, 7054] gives 1.05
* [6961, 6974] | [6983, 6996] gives 1.01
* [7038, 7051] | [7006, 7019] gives 1.13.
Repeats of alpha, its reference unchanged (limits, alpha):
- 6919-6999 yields 6936.79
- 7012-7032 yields 7013.88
